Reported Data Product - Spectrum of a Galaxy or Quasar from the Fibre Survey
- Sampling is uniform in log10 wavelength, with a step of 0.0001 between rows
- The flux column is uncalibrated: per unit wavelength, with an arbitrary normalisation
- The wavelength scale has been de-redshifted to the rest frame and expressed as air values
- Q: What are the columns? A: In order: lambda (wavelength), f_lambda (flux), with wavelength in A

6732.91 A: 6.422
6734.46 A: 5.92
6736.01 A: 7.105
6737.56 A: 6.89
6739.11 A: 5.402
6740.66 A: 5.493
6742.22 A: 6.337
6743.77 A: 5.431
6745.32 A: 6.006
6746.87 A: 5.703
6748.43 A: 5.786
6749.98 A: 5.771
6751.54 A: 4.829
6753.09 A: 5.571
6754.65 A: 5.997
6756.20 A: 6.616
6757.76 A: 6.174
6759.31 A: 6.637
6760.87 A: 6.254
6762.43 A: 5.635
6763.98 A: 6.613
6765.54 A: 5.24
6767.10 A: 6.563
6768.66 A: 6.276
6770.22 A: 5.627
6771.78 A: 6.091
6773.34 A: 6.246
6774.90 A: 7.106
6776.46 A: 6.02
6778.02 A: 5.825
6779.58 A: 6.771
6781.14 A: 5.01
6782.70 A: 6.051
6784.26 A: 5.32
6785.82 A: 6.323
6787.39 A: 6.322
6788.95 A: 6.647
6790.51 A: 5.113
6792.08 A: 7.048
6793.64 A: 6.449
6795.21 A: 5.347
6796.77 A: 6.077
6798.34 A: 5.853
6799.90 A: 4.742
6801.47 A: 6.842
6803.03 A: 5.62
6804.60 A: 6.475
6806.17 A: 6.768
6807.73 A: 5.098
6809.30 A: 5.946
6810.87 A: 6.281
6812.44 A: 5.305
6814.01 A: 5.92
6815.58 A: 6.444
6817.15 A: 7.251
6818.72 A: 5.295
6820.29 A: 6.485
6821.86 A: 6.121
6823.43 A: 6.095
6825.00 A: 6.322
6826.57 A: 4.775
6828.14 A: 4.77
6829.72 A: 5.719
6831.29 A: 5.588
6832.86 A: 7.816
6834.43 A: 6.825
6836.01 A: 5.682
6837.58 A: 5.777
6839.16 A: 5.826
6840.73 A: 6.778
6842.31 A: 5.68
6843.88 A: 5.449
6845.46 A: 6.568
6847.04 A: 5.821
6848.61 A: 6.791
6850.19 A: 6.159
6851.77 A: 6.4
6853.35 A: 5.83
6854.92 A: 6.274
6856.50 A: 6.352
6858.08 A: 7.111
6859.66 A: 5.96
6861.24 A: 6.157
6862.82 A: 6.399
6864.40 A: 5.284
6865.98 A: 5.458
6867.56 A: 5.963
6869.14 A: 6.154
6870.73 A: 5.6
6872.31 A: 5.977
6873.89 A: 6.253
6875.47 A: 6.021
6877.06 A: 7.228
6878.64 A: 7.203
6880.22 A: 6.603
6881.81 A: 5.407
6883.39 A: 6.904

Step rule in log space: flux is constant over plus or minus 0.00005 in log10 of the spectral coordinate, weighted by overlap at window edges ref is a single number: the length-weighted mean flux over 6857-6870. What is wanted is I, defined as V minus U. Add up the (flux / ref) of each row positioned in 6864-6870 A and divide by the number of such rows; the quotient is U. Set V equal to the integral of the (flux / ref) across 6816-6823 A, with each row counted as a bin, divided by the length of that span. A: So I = 0.09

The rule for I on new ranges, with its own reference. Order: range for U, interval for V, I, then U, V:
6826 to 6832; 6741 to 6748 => 0.10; 0.86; 0.96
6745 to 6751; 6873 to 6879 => 0.13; 0.96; 1.09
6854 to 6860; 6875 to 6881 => 0.06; 1.06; 1.12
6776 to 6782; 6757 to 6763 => 0.05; 0.97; 1.02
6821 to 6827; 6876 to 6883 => 0.13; 0.96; 1.09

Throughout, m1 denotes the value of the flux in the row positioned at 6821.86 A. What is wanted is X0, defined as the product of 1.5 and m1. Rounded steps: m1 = 6.121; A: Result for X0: 9.2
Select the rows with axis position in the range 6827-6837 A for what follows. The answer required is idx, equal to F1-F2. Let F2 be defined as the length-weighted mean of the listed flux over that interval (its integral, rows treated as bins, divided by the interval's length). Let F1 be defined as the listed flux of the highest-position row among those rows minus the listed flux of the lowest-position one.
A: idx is -5.1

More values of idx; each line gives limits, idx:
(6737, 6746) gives -6.8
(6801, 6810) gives -7.0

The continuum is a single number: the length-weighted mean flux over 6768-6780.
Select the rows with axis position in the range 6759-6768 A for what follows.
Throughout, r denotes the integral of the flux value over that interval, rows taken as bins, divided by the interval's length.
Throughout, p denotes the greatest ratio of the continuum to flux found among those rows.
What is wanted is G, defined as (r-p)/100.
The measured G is 0.0494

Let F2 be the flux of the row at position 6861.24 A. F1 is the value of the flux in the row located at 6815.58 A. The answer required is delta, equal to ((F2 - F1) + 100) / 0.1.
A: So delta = 997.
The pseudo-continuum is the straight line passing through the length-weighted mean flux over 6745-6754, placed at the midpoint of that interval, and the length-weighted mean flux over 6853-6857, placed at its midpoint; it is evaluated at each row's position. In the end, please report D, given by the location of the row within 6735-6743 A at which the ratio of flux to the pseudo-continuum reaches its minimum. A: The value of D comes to 6739.11 A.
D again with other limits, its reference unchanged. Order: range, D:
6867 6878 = 6870.73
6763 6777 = 6765.54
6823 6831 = 6828.14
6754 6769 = 6765.54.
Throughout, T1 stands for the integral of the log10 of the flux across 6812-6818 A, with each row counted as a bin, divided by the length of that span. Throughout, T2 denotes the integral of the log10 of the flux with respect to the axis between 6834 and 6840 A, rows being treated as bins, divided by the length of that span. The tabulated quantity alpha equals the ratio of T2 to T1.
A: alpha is 0.98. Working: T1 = 0.79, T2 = 0.776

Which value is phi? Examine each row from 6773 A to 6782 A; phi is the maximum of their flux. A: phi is 7.106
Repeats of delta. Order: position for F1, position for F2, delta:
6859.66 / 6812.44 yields 993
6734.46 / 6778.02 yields 999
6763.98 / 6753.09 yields 990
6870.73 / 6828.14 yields 992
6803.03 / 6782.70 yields 1004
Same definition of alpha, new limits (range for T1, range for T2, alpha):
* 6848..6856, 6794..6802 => 0.95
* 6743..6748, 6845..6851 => 1.06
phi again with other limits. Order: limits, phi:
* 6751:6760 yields 6.637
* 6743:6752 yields 6.006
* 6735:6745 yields 7.105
